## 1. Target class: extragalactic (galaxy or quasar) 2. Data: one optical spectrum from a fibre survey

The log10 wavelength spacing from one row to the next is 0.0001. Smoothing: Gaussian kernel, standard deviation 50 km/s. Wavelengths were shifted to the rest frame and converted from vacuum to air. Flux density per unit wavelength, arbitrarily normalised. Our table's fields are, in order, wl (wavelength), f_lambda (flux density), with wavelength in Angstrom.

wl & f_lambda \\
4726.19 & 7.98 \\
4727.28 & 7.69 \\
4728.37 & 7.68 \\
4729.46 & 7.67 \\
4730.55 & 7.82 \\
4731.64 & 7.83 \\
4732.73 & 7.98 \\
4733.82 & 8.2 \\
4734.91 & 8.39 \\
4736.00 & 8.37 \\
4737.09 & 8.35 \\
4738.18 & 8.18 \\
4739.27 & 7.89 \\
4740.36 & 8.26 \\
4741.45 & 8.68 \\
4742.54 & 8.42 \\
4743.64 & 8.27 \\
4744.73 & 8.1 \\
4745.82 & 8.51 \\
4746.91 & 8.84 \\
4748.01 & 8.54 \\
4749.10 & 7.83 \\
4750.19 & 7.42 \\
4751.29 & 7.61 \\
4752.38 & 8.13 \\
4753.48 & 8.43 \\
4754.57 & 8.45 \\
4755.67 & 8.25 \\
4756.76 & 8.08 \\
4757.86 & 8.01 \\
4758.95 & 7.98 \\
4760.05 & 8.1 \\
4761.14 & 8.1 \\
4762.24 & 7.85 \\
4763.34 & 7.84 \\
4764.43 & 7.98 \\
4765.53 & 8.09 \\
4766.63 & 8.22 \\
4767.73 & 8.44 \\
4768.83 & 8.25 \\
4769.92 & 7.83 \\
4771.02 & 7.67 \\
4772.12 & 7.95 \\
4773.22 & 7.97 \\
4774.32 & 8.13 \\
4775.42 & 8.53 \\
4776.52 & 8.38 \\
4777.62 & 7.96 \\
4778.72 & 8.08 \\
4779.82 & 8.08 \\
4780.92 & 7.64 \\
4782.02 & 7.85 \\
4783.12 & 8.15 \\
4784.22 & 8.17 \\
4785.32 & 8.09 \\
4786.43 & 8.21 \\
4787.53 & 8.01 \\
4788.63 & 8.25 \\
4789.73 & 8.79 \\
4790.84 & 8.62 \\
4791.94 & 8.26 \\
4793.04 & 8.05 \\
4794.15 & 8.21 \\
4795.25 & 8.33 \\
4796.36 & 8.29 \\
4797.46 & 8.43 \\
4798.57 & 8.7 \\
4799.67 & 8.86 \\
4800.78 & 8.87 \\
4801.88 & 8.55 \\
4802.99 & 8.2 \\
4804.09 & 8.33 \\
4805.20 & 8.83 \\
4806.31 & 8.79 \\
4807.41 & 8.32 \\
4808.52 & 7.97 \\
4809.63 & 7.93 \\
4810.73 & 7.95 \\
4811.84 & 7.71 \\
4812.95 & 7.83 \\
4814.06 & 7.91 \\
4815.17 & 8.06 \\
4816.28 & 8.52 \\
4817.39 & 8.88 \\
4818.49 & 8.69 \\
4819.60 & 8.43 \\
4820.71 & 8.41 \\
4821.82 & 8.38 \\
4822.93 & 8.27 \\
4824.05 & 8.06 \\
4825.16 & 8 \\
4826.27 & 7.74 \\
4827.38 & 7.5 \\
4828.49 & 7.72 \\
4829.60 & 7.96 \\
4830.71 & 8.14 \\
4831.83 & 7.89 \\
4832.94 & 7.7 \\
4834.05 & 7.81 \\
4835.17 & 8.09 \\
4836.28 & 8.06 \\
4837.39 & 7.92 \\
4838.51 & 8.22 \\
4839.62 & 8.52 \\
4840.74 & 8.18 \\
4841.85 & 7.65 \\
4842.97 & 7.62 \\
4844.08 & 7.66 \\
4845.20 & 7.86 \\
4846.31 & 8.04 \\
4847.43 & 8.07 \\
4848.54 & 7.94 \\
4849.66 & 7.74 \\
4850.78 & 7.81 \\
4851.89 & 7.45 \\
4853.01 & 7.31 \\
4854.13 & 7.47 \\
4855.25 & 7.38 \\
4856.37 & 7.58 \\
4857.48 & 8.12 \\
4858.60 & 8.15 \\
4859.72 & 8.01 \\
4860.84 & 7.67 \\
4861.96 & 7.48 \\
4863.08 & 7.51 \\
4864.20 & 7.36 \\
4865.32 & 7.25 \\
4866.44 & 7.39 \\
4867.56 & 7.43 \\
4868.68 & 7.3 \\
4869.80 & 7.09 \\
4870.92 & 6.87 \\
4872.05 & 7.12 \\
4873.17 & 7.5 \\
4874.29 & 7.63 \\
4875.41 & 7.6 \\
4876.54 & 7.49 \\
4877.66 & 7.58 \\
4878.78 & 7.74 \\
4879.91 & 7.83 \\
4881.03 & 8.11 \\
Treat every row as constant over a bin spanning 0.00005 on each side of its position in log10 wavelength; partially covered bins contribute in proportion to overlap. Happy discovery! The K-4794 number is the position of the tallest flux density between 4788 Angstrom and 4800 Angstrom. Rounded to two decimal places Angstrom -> 4799.67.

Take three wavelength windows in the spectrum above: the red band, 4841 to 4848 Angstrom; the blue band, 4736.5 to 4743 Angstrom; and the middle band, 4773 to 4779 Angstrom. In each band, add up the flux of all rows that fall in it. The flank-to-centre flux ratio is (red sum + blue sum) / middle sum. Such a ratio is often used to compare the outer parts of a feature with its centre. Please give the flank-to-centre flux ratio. 1.97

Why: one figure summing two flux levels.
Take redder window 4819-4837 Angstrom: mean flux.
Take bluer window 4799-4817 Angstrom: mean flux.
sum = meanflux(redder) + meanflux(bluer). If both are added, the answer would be 16.3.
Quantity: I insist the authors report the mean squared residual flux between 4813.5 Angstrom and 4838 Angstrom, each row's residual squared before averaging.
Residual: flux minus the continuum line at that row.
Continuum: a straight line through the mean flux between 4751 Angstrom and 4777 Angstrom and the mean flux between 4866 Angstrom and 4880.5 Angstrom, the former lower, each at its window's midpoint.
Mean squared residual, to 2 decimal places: 0.24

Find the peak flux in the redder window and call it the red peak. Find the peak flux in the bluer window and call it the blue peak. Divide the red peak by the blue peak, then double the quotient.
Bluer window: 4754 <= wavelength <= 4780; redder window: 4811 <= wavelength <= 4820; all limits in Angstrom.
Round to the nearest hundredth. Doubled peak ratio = 2.08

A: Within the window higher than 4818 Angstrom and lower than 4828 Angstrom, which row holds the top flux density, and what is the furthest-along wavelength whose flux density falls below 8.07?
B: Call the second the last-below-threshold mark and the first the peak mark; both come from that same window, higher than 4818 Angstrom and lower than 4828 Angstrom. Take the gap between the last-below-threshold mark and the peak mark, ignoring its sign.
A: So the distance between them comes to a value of 8.9 Angstrom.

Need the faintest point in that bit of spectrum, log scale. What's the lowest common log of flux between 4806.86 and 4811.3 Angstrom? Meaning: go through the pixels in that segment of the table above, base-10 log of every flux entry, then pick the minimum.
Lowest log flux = 0.899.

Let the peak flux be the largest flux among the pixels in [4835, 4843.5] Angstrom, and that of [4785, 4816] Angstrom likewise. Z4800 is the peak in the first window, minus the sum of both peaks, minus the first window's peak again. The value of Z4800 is -17.4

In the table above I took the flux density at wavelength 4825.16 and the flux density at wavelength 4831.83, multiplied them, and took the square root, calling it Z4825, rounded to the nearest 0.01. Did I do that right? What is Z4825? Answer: 7.94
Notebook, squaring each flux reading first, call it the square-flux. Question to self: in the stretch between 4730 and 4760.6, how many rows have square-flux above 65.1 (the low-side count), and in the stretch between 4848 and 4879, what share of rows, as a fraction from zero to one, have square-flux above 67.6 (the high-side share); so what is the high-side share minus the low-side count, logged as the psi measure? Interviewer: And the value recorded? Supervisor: -19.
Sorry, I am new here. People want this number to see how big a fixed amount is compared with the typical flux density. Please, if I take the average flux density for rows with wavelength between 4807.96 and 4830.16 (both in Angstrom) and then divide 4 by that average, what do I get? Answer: 0.494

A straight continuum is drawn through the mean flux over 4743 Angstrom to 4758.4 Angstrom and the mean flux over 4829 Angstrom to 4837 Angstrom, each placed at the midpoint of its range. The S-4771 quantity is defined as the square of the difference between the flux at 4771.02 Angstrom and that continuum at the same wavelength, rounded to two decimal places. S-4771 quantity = 0.20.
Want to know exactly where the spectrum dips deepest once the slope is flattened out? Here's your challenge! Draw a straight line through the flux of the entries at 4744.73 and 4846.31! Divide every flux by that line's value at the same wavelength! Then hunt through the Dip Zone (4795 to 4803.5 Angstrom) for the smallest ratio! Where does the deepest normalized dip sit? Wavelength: 4802.99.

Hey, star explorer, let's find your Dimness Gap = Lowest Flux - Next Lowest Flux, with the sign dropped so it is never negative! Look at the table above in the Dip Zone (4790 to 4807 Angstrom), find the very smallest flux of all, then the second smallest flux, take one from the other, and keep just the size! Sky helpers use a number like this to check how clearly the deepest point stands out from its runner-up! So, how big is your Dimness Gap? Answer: 0.15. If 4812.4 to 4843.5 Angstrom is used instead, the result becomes 0.12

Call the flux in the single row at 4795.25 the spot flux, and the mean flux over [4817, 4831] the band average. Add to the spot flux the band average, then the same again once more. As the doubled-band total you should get 24.7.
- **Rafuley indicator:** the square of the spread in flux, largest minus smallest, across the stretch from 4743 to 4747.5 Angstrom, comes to 0.55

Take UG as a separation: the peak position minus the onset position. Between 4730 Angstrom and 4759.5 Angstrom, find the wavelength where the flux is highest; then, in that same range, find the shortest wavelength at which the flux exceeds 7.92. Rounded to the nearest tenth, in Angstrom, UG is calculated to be 14.2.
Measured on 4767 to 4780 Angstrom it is 7.7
